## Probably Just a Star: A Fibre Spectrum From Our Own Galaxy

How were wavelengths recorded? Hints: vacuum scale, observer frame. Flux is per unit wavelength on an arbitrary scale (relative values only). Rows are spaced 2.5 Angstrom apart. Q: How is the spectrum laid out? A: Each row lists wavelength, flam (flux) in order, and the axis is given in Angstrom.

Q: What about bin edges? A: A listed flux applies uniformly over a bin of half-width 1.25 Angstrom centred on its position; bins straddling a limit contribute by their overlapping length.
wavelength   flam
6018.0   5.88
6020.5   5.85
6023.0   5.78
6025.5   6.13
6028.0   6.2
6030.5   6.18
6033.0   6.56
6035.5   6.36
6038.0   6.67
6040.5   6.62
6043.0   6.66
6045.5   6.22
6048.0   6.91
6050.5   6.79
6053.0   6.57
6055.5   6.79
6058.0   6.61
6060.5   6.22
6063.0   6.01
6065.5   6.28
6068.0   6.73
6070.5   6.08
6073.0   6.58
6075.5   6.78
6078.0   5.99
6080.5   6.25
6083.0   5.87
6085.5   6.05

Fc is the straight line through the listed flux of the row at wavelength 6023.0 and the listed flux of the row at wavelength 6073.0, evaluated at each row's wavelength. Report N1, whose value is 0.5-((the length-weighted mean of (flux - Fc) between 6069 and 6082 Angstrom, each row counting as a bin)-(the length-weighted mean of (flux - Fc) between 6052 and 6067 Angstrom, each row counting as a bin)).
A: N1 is 0.84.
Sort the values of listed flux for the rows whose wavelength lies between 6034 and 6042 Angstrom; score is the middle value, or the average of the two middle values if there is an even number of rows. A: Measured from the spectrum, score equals 6.62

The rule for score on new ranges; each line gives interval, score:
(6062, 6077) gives 6.43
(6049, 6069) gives 6.59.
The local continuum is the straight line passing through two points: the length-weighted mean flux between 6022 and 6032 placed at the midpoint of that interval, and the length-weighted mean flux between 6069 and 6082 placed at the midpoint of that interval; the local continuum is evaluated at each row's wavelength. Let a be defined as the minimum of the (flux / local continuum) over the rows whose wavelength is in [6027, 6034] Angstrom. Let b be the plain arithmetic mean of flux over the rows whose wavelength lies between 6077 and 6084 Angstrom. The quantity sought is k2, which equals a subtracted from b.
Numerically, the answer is 5.03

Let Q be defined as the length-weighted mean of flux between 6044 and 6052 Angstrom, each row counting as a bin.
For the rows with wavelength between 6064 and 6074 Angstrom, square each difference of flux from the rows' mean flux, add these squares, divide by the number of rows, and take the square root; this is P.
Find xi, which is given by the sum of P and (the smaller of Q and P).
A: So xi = 0.51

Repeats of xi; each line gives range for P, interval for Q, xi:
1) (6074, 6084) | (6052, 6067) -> 0.70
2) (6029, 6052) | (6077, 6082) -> 0.47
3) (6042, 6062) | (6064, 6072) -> 0.48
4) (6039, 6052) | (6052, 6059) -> 0.47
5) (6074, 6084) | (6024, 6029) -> 0.70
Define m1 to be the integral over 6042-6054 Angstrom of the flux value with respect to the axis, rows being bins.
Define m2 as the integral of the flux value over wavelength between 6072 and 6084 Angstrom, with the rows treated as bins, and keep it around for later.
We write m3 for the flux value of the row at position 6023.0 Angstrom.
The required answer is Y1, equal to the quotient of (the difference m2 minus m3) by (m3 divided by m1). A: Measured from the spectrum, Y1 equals 961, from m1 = 79.6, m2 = 75.6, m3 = 5.78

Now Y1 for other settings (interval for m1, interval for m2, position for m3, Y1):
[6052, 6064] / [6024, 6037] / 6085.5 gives 967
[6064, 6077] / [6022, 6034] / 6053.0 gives 864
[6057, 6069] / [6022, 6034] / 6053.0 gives 783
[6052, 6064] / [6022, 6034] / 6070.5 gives 865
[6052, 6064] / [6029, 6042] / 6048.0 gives 865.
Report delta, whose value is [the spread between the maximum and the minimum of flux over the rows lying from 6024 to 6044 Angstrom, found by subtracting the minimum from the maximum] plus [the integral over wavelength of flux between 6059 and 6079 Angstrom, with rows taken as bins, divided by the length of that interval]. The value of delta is 6.88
